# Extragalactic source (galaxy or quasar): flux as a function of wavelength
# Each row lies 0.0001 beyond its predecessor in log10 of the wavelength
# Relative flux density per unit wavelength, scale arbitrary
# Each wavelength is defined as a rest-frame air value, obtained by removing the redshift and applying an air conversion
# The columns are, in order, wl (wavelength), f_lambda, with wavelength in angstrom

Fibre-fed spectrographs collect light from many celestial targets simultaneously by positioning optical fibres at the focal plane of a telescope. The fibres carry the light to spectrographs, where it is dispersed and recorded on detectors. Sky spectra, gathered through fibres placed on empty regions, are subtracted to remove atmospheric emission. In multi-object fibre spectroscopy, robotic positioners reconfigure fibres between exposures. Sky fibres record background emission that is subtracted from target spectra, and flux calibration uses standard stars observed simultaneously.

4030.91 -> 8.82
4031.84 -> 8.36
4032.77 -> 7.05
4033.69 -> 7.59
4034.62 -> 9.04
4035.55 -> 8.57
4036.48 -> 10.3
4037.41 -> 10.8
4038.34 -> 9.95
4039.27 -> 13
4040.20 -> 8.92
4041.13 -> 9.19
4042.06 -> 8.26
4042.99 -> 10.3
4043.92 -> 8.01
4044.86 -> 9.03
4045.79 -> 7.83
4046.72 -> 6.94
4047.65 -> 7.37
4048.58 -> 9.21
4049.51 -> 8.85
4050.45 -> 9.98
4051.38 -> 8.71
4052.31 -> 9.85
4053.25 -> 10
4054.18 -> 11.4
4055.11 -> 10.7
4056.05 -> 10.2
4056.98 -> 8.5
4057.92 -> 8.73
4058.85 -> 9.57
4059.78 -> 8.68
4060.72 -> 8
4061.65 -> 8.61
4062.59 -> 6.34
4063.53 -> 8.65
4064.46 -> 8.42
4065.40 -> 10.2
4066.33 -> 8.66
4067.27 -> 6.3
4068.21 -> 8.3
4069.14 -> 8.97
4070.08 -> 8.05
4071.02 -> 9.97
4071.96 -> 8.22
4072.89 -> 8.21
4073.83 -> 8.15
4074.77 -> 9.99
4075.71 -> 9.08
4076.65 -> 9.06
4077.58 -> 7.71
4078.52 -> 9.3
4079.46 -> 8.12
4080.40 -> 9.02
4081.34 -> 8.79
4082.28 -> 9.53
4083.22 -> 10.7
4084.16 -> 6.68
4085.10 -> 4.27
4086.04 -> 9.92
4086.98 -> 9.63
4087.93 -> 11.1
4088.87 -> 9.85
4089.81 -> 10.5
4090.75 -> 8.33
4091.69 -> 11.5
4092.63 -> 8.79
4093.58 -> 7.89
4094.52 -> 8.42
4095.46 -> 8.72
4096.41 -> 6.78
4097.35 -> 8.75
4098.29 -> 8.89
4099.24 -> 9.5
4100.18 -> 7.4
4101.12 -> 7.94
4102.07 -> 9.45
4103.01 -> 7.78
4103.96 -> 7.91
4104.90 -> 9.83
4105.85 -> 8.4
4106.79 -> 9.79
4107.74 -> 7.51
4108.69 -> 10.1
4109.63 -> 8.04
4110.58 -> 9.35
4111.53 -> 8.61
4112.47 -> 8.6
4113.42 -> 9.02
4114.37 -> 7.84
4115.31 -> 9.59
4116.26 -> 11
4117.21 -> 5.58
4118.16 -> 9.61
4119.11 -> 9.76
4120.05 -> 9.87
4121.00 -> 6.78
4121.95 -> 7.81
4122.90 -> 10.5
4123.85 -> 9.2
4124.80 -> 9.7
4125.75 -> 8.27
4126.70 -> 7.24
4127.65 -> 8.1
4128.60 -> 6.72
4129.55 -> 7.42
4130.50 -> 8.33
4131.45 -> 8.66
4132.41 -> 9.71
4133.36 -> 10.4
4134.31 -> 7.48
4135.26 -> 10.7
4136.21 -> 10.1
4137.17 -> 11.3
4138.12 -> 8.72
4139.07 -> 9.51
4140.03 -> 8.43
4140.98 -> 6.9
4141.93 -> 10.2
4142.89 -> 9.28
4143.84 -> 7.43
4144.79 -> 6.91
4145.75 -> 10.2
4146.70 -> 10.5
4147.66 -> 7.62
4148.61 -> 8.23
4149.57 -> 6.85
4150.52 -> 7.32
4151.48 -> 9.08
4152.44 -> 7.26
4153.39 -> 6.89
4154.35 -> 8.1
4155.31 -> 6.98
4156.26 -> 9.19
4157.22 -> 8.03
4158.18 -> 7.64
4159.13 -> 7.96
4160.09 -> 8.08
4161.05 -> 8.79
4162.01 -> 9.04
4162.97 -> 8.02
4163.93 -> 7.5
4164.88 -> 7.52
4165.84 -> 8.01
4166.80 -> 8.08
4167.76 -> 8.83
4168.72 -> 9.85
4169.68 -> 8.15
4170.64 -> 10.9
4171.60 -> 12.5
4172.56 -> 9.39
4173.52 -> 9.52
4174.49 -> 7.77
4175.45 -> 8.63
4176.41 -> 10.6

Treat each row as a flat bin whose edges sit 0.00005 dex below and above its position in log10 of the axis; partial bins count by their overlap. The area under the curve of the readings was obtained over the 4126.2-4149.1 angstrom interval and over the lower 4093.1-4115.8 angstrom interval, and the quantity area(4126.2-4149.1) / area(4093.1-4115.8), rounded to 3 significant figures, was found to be 1.03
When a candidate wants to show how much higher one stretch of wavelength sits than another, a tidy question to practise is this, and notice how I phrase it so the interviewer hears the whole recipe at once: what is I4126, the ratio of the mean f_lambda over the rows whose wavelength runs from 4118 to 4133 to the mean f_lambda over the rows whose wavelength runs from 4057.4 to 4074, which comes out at 1.02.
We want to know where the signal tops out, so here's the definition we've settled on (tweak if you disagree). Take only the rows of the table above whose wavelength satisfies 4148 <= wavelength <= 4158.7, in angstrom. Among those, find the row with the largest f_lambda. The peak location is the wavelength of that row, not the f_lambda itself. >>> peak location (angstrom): 4156.26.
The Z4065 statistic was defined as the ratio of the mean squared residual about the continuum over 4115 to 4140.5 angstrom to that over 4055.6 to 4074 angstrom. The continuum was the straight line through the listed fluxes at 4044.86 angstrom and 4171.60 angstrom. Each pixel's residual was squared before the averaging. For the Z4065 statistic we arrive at 3.6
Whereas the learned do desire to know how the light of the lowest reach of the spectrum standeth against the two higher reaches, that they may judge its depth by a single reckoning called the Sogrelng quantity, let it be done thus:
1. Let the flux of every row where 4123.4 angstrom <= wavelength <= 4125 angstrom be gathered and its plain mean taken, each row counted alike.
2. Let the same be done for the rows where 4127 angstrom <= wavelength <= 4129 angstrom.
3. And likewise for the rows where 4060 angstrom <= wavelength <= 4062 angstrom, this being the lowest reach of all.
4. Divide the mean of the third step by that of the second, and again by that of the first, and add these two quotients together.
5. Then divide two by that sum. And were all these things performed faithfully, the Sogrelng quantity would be 1.00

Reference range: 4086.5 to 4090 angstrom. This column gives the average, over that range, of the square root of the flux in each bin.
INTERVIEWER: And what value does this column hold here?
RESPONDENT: 3.20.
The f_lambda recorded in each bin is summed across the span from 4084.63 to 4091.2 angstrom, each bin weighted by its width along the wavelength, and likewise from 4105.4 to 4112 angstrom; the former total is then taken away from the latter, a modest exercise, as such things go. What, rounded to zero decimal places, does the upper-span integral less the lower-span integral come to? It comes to -1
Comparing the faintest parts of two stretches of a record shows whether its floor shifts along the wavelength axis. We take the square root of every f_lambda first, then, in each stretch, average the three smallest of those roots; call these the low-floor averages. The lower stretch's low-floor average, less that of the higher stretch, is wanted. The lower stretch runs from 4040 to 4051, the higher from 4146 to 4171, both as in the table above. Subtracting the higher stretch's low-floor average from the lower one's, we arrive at 0.1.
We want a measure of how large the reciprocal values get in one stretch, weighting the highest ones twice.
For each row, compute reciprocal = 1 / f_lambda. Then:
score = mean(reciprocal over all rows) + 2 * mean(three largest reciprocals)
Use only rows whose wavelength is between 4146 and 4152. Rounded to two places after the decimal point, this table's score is 0.40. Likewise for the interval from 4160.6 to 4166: 0.38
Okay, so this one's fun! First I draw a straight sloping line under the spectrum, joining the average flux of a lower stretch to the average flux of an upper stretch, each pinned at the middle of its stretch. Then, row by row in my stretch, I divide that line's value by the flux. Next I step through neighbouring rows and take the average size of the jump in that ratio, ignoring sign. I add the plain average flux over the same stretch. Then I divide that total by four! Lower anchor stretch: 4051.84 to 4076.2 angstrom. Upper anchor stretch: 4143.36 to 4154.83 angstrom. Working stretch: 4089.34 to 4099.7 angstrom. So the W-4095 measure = 2.27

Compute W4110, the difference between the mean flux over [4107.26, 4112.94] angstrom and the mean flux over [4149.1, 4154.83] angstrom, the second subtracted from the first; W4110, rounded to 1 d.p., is 1.1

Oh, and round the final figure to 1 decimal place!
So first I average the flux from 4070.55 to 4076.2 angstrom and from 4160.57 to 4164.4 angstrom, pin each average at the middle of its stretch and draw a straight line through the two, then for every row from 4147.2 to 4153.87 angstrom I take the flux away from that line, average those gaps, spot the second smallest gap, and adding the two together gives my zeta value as 1.0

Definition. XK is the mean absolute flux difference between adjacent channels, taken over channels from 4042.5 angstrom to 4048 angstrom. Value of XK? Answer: 1.2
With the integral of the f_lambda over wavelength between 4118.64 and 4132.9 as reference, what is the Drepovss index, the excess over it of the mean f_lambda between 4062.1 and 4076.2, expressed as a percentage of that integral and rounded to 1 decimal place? -93.0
